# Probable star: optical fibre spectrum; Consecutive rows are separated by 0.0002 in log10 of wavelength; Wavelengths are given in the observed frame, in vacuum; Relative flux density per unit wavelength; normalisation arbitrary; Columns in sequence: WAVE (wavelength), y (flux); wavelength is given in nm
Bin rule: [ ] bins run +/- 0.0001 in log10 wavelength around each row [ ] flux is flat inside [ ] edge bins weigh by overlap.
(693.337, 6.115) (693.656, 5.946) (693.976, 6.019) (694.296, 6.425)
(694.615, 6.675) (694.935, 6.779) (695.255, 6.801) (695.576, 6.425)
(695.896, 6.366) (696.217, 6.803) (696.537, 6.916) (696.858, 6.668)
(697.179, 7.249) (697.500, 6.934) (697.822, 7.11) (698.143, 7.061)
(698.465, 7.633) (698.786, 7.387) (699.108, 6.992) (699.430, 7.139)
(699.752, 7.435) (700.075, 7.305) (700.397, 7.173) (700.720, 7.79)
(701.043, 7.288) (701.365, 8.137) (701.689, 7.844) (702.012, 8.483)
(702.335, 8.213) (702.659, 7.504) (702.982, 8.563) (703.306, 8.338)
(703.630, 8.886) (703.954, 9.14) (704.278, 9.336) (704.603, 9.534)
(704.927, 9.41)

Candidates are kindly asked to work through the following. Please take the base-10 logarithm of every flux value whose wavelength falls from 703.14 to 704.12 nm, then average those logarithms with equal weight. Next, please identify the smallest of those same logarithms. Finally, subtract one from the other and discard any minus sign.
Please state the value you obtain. 0.023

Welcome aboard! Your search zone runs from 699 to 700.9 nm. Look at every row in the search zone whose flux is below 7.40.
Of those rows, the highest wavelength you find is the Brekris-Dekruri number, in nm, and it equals 700.397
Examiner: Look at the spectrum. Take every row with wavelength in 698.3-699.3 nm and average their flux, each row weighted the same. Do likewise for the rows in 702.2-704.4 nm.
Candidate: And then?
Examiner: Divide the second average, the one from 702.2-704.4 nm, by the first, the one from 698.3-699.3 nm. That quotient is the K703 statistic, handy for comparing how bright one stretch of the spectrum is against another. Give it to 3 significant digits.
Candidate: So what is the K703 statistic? 1.17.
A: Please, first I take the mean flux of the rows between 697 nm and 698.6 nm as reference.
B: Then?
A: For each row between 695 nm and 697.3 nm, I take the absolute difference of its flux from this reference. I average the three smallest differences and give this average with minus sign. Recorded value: -0.24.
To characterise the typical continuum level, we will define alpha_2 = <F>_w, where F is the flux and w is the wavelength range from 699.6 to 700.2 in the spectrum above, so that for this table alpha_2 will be 7.4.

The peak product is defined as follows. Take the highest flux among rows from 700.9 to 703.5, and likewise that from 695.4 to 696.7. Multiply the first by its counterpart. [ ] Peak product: 59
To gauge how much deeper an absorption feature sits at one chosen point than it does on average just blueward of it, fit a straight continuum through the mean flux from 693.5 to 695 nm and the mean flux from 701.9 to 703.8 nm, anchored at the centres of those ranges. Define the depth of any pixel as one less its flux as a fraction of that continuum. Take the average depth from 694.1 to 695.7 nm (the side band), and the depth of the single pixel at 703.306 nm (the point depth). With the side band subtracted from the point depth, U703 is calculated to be 0.03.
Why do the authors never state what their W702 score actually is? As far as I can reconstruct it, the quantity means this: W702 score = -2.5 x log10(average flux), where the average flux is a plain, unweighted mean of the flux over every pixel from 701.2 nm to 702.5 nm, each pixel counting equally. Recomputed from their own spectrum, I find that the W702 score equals -2.28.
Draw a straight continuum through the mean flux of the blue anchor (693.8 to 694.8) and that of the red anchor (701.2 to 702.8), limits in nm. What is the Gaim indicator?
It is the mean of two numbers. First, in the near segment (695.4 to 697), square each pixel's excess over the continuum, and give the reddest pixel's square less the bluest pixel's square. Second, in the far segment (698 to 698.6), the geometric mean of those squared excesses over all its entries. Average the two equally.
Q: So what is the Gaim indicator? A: 0.034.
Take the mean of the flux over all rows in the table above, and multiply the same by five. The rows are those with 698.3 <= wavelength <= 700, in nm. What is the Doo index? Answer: 36.6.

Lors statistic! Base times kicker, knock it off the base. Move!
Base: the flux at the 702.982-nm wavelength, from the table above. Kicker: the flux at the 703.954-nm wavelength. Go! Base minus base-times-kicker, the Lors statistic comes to -70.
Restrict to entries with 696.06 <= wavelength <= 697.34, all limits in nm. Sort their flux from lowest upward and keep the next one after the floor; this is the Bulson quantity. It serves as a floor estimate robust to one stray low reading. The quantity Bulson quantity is 6.803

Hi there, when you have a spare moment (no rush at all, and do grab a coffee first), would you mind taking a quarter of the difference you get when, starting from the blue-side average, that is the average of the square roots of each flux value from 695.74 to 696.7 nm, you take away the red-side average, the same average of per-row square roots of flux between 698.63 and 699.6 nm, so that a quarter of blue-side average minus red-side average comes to -0.023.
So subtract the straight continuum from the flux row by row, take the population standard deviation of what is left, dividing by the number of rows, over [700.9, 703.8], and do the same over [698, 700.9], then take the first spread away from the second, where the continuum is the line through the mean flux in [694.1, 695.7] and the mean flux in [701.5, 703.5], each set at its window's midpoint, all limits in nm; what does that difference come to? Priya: -0.14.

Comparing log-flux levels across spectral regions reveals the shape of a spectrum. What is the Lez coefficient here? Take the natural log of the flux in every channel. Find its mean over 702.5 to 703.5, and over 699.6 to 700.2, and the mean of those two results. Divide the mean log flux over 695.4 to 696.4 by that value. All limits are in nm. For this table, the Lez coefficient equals 0.917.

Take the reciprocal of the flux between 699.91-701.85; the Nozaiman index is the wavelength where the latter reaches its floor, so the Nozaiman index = 701.365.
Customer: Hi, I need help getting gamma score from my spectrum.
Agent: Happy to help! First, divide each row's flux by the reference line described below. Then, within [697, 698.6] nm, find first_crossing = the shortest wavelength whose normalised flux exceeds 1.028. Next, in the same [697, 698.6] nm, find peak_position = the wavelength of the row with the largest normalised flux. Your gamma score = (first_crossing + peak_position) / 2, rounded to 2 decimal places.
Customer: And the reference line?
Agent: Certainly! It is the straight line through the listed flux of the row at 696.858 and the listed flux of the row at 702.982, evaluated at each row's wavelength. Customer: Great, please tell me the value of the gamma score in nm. 697.18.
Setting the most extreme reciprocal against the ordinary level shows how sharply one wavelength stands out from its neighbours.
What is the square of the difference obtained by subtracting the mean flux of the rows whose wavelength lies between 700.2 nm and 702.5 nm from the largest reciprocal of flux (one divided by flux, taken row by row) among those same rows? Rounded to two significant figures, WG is 59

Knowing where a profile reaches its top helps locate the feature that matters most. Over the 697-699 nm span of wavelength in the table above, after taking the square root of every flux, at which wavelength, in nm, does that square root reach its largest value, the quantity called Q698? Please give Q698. 698.465 nm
